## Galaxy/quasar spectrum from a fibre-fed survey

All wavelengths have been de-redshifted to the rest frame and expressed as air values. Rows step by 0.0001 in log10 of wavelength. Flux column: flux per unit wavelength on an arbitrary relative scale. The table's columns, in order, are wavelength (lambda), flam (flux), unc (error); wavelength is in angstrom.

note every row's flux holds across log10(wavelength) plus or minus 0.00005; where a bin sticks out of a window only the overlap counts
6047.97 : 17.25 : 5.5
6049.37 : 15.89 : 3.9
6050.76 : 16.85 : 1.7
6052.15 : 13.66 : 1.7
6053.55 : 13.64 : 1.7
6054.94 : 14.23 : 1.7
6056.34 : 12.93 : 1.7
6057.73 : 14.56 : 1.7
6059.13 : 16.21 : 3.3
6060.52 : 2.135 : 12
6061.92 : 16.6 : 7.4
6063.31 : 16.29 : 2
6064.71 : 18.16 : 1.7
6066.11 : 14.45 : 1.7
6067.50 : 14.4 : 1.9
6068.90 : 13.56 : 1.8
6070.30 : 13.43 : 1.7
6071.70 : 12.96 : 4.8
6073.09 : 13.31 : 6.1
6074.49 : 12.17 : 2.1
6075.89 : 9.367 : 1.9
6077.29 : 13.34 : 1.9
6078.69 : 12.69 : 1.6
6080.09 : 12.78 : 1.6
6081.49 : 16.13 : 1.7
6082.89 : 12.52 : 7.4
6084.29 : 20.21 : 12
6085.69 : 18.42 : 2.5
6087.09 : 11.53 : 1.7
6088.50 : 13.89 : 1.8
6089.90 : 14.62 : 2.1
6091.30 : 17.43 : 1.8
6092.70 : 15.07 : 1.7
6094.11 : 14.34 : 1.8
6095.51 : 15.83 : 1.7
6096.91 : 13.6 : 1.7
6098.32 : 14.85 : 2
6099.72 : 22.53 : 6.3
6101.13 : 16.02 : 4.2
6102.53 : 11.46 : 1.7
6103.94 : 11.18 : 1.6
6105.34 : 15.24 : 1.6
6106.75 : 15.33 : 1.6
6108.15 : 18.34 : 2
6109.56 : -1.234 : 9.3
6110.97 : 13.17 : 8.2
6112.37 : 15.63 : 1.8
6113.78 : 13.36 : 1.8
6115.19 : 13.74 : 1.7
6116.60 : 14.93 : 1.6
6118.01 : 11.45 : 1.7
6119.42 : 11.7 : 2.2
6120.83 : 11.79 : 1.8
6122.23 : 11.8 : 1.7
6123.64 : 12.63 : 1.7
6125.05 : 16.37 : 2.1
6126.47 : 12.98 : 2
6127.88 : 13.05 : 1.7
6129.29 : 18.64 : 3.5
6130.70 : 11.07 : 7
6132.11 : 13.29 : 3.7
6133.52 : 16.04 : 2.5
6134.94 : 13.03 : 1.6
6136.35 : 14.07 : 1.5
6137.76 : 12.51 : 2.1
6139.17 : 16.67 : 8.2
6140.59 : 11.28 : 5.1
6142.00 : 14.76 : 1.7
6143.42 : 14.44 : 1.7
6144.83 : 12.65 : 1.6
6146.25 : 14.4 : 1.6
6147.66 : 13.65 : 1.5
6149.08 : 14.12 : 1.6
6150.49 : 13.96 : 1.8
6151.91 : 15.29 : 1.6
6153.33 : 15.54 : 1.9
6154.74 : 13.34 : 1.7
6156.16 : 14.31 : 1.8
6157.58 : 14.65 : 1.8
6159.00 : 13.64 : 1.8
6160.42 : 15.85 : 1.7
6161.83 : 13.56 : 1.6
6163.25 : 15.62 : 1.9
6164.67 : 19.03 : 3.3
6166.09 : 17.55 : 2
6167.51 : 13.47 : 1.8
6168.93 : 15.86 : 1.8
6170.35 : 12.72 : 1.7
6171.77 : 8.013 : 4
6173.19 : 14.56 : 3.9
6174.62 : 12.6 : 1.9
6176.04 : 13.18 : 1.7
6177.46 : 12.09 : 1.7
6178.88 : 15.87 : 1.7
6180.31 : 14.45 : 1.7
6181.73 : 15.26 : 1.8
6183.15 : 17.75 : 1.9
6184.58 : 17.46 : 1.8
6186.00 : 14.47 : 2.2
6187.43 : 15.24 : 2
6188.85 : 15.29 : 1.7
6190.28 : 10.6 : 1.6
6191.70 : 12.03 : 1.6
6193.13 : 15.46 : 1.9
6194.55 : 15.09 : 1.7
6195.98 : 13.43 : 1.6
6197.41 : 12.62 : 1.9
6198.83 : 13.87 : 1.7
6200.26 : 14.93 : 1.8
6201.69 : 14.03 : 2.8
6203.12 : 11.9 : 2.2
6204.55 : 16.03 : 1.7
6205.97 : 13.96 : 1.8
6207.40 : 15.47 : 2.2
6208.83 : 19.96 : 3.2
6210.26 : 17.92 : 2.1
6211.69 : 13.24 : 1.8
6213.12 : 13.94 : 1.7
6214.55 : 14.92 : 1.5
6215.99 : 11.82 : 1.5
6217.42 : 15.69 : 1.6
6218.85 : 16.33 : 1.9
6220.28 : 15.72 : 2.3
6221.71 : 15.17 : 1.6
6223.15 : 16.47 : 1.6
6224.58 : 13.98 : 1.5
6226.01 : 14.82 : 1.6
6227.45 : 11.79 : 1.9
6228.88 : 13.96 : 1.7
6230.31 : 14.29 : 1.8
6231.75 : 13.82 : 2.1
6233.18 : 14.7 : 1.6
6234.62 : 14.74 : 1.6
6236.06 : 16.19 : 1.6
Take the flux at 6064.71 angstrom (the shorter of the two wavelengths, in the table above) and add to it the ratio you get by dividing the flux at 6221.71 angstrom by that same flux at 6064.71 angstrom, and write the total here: 19.0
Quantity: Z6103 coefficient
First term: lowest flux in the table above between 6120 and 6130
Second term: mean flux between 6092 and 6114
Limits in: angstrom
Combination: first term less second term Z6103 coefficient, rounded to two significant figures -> -2.3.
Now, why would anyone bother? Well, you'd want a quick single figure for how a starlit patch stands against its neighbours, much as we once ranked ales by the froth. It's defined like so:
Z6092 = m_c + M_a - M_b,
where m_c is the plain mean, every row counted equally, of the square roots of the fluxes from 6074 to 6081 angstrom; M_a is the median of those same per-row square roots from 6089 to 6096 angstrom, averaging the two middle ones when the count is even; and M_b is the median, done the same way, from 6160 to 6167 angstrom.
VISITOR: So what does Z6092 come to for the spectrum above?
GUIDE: 3.4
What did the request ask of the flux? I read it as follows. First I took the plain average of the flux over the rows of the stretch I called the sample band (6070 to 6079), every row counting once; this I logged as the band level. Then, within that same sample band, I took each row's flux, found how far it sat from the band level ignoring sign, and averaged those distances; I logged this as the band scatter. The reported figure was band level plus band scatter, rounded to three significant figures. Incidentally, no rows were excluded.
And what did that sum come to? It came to 13.4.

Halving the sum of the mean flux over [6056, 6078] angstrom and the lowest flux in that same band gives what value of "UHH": 7.8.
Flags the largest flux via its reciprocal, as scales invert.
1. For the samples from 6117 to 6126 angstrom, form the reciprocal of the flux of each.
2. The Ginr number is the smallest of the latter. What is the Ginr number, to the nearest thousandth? 0.061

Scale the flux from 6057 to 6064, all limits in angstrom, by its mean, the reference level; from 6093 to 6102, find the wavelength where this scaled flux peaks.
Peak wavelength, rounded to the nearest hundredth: 6099.72 angstrom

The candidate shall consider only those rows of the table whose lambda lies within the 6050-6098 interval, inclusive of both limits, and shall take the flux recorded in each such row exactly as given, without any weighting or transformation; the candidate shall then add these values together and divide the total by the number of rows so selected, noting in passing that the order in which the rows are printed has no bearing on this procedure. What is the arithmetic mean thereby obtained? 14.16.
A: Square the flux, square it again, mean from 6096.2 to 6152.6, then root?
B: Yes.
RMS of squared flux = 215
